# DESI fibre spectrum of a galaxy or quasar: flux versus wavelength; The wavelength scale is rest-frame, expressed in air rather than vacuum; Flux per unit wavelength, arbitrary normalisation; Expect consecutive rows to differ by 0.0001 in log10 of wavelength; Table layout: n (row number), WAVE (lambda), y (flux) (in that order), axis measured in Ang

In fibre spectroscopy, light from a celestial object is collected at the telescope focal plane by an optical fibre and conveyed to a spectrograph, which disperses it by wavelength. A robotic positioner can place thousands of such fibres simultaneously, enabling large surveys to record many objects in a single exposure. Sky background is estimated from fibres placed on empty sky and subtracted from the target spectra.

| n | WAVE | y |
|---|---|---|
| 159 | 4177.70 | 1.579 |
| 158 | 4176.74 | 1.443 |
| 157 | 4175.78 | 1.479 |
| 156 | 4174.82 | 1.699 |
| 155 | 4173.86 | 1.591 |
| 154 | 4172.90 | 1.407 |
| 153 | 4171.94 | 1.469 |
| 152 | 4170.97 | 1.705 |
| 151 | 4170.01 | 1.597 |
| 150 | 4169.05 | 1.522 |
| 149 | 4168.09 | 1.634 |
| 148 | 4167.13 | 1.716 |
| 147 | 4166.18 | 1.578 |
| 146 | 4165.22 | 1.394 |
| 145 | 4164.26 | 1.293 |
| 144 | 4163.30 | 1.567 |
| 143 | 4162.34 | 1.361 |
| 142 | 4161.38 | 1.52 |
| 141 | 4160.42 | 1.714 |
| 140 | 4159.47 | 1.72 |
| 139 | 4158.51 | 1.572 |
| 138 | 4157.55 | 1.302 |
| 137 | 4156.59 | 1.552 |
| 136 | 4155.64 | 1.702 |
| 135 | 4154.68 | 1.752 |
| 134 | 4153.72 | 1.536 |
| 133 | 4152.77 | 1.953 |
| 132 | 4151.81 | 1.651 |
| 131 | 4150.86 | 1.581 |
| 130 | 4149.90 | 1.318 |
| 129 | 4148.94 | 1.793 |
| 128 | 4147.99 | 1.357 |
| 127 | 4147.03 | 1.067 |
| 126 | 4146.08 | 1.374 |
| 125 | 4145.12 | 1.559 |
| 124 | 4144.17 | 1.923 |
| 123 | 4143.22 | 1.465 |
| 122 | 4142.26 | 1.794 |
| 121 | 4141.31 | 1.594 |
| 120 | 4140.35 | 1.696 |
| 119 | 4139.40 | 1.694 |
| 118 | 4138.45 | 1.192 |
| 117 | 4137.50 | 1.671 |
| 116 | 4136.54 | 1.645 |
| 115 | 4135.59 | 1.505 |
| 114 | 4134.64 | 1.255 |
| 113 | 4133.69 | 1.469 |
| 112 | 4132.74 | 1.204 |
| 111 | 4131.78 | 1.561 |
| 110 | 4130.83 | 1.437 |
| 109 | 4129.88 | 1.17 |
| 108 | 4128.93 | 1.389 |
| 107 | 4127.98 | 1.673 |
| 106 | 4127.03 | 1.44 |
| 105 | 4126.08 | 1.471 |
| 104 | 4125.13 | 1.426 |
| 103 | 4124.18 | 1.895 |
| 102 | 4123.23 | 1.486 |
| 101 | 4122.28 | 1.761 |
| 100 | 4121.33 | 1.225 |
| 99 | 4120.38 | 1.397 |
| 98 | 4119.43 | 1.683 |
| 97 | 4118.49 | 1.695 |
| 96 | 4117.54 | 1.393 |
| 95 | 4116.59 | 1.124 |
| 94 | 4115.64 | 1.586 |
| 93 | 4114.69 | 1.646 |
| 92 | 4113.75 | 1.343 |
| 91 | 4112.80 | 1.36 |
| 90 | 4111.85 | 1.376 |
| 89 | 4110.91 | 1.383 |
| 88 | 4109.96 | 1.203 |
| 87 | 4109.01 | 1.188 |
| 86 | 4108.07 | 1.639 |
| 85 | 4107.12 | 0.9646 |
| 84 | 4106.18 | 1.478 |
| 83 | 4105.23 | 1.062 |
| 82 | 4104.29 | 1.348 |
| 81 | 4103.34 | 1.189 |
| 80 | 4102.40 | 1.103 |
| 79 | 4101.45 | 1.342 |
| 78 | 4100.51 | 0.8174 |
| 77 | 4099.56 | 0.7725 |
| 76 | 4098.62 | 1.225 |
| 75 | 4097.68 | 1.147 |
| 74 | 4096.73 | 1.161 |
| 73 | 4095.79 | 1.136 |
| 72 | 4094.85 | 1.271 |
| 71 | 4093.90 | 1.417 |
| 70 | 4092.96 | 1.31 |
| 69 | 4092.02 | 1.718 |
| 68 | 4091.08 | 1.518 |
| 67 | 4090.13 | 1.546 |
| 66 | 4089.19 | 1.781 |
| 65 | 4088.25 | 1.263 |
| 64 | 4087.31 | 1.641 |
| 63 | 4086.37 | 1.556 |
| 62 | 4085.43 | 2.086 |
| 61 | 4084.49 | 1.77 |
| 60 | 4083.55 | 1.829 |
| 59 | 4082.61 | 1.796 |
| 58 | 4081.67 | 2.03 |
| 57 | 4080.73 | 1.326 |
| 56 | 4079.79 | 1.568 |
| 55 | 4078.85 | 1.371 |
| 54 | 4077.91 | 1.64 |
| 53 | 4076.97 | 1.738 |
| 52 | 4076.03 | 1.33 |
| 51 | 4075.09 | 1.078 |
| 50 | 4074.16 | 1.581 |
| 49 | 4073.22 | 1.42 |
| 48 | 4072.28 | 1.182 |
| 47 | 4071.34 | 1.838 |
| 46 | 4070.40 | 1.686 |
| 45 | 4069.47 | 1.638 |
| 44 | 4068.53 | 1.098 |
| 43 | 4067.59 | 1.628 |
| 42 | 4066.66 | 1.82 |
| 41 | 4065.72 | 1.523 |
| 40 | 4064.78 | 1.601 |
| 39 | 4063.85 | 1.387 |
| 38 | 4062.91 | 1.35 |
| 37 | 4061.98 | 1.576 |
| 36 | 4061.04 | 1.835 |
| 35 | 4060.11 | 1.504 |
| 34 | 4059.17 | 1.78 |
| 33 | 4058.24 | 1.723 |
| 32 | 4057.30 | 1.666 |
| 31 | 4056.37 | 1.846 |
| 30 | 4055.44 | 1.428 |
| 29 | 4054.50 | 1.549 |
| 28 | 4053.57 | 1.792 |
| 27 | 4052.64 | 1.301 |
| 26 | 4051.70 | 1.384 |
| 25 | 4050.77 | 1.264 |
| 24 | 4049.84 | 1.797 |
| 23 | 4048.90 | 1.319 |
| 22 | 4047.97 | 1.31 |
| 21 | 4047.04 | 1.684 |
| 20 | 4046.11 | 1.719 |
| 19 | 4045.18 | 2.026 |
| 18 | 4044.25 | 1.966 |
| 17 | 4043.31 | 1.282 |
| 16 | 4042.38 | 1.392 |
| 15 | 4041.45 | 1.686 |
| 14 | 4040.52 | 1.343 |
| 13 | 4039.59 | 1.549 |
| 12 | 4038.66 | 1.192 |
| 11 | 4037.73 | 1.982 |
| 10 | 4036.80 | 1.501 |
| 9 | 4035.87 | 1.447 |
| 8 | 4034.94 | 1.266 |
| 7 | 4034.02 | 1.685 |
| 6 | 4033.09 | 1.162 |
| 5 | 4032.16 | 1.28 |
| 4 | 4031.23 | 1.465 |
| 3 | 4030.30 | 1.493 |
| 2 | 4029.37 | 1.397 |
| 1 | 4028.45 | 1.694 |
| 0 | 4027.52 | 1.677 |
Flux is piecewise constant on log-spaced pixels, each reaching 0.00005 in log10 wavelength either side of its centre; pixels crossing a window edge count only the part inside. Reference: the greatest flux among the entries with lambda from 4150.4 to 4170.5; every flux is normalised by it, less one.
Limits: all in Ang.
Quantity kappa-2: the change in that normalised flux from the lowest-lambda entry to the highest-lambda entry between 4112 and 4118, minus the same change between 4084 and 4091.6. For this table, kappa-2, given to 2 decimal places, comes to 0.15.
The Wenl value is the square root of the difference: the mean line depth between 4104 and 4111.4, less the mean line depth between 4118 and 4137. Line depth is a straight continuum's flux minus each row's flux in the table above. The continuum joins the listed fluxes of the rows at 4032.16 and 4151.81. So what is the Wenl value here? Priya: 0.38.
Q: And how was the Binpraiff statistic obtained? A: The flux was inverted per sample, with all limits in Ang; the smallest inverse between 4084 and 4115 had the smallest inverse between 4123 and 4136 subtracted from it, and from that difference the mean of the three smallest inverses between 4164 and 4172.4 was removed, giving -0.642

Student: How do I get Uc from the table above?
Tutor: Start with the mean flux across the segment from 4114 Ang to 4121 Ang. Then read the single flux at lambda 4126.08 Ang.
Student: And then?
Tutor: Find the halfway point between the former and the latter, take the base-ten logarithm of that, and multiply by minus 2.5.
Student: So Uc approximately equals -0.43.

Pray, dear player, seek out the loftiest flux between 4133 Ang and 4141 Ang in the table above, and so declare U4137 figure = 1.696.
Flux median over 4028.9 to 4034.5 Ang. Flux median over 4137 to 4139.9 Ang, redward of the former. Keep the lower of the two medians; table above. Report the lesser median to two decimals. 1.43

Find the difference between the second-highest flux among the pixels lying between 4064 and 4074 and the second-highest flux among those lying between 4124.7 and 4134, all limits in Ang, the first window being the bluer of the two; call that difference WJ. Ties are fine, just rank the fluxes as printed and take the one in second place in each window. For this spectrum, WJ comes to 0.26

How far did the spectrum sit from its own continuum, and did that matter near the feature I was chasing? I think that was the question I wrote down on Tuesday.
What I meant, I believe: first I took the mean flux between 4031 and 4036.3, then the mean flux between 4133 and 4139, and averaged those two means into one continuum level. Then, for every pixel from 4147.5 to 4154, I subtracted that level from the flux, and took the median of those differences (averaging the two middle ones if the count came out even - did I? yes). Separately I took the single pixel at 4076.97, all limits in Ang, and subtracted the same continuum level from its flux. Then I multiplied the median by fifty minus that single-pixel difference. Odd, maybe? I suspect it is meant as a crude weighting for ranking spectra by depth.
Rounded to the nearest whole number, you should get 8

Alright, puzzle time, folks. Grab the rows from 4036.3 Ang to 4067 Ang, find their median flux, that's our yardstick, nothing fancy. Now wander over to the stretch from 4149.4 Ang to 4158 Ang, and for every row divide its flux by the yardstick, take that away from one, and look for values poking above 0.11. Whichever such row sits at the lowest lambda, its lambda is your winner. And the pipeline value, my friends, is 4149.90 Ang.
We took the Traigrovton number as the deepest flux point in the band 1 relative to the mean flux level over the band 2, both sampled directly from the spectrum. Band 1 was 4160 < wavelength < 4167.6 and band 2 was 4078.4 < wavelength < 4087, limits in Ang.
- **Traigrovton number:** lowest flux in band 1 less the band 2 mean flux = -0.41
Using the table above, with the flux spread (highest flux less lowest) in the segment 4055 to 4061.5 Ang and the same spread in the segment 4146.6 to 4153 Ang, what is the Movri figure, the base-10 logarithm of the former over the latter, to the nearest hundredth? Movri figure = -0.33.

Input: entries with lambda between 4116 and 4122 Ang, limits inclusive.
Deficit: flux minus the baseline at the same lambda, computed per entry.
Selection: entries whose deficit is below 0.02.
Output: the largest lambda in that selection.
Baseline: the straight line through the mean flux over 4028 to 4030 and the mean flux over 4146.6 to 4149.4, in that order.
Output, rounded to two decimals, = 4121.33 Ang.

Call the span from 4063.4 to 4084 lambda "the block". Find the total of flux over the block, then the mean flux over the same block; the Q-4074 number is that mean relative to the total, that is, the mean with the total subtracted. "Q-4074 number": -32.6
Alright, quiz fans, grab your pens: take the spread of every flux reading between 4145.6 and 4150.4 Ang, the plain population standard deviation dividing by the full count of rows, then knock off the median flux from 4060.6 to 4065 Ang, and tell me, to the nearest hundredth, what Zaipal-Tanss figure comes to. -1.34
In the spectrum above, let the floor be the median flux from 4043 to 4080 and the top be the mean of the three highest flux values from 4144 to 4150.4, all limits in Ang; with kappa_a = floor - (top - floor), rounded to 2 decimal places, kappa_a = 1.40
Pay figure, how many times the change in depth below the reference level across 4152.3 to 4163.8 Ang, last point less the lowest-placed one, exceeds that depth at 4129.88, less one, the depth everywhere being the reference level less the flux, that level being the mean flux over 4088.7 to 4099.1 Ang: 0.8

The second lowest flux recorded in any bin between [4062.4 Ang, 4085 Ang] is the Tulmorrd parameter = 1.098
